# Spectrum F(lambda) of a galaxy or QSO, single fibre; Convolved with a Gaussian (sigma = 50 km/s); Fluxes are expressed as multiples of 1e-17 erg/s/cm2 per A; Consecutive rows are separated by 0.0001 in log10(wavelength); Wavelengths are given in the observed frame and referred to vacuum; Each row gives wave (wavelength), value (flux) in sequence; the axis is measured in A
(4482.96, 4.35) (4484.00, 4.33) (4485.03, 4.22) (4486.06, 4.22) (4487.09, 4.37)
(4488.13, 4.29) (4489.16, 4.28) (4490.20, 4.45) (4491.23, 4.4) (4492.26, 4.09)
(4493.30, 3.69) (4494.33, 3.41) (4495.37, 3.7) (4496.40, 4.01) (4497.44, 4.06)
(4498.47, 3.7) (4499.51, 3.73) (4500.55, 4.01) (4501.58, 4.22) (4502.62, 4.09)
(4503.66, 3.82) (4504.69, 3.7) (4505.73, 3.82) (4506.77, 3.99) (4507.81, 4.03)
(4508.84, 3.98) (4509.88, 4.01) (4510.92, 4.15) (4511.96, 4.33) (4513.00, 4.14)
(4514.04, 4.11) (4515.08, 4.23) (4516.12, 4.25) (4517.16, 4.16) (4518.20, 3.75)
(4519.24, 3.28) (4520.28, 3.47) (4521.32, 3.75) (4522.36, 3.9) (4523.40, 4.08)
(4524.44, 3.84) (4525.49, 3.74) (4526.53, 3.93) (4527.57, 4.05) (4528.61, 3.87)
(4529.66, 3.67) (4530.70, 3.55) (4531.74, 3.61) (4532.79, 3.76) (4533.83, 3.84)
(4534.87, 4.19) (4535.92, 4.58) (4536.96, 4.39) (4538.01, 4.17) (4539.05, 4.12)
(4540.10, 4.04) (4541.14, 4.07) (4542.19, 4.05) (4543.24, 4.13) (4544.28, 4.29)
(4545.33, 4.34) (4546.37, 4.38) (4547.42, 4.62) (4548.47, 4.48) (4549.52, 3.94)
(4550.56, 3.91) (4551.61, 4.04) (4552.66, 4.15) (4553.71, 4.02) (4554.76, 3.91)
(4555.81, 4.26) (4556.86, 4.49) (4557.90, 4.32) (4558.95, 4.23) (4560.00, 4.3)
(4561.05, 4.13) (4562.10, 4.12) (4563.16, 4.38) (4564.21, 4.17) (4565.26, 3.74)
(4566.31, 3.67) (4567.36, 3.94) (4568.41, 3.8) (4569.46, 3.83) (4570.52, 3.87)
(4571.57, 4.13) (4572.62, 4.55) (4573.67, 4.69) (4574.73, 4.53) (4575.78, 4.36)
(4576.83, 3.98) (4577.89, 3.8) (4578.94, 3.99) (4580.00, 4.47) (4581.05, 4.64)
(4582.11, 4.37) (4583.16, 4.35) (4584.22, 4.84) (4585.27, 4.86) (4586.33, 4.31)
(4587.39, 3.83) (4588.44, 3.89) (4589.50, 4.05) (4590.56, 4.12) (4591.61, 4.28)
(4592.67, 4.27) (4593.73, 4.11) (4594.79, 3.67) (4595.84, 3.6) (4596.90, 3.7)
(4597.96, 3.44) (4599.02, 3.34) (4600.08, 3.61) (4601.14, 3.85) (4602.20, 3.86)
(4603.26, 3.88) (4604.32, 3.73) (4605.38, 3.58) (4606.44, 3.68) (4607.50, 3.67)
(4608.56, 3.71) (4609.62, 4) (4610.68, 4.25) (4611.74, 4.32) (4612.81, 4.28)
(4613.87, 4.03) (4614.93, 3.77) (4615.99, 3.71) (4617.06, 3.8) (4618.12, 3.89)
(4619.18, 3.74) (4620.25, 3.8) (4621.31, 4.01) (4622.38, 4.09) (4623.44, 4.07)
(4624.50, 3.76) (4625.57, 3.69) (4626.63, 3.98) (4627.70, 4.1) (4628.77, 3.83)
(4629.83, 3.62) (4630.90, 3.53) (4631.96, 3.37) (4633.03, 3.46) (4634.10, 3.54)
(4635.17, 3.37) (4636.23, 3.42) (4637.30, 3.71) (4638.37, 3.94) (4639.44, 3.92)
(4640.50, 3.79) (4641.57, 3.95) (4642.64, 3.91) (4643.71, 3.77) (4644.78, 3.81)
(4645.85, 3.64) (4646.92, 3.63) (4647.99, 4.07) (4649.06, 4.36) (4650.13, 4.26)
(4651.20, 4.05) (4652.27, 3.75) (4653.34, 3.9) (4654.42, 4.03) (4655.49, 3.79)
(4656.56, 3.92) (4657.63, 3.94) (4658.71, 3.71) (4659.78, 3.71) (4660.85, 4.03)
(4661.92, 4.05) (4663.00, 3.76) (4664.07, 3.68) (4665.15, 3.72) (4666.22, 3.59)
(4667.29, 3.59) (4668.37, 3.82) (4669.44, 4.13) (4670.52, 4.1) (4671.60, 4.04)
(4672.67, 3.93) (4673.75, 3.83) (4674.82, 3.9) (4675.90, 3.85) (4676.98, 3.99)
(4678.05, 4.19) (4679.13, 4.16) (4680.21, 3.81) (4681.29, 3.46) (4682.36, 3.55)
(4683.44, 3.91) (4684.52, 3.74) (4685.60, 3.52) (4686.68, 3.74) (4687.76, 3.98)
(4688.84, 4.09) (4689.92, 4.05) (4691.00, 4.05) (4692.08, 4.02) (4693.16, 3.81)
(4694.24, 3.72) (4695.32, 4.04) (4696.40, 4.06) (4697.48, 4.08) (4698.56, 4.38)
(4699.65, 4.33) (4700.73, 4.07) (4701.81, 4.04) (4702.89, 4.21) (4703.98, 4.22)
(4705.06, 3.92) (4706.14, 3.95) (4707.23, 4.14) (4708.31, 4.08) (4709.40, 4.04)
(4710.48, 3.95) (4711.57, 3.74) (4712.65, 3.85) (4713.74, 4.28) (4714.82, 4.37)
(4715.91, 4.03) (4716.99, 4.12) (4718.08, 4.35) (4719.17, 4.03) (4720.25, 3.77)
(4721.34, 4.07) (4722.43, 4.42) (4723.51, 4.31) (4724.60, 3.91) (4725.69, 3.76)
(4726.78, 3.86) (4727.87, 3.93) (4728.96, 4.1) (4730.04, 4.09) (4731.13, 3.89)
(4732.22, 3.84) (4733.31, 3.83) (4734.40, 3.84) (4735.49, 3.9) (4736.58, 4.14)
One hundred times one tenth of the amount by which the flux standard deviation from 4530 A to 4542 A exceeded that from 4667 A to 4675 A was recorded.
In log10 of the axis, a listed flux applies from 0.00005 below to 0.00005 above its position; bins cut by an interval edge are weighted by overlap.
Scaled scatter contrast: 1.4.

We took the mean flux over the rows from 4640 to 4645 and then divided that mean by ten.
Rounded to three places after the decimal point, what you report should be 0.385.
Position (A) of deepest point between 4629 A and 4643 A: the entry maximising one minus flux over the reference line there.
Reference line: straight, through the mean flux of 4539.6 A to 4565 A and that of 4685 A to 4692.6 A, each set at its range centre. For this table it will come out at 4631.96 A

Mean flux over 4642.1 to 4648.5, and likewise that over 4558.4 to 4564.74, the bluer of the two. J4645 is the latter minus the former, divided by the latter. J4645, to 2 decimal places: 0.10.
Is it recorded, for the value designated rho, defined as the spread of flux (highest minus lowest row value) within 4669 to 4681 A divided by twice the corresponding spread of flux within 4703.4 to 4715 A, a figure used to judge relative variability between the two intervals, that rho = 0.30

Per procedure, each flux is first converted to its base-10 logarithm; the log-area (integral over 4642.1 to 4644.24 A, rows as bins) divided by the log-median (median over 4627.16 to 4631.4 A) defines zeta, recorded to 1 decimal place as 2.2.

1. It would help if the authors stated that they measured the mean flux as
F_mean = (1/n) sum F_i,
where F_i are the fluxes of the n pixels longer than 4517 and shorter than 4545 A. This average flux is 3.94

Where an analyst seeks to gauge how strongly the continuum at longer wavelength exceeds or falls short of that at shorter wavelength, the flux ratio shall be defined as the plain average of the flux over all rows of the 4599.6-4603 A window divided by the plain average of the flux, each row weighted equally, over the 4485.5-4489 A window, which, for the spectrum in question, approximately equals 0.88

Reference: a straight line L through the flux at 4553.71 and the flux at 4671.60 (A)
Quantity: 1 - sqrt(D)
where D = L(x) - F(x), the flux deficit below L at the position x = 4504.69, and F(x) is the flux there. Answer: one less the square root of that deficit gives 0.442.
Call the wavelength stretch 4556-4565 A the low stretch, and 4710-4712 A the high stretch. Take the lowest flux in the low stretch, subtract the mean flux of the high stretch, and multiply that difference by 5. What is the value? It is 1.4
